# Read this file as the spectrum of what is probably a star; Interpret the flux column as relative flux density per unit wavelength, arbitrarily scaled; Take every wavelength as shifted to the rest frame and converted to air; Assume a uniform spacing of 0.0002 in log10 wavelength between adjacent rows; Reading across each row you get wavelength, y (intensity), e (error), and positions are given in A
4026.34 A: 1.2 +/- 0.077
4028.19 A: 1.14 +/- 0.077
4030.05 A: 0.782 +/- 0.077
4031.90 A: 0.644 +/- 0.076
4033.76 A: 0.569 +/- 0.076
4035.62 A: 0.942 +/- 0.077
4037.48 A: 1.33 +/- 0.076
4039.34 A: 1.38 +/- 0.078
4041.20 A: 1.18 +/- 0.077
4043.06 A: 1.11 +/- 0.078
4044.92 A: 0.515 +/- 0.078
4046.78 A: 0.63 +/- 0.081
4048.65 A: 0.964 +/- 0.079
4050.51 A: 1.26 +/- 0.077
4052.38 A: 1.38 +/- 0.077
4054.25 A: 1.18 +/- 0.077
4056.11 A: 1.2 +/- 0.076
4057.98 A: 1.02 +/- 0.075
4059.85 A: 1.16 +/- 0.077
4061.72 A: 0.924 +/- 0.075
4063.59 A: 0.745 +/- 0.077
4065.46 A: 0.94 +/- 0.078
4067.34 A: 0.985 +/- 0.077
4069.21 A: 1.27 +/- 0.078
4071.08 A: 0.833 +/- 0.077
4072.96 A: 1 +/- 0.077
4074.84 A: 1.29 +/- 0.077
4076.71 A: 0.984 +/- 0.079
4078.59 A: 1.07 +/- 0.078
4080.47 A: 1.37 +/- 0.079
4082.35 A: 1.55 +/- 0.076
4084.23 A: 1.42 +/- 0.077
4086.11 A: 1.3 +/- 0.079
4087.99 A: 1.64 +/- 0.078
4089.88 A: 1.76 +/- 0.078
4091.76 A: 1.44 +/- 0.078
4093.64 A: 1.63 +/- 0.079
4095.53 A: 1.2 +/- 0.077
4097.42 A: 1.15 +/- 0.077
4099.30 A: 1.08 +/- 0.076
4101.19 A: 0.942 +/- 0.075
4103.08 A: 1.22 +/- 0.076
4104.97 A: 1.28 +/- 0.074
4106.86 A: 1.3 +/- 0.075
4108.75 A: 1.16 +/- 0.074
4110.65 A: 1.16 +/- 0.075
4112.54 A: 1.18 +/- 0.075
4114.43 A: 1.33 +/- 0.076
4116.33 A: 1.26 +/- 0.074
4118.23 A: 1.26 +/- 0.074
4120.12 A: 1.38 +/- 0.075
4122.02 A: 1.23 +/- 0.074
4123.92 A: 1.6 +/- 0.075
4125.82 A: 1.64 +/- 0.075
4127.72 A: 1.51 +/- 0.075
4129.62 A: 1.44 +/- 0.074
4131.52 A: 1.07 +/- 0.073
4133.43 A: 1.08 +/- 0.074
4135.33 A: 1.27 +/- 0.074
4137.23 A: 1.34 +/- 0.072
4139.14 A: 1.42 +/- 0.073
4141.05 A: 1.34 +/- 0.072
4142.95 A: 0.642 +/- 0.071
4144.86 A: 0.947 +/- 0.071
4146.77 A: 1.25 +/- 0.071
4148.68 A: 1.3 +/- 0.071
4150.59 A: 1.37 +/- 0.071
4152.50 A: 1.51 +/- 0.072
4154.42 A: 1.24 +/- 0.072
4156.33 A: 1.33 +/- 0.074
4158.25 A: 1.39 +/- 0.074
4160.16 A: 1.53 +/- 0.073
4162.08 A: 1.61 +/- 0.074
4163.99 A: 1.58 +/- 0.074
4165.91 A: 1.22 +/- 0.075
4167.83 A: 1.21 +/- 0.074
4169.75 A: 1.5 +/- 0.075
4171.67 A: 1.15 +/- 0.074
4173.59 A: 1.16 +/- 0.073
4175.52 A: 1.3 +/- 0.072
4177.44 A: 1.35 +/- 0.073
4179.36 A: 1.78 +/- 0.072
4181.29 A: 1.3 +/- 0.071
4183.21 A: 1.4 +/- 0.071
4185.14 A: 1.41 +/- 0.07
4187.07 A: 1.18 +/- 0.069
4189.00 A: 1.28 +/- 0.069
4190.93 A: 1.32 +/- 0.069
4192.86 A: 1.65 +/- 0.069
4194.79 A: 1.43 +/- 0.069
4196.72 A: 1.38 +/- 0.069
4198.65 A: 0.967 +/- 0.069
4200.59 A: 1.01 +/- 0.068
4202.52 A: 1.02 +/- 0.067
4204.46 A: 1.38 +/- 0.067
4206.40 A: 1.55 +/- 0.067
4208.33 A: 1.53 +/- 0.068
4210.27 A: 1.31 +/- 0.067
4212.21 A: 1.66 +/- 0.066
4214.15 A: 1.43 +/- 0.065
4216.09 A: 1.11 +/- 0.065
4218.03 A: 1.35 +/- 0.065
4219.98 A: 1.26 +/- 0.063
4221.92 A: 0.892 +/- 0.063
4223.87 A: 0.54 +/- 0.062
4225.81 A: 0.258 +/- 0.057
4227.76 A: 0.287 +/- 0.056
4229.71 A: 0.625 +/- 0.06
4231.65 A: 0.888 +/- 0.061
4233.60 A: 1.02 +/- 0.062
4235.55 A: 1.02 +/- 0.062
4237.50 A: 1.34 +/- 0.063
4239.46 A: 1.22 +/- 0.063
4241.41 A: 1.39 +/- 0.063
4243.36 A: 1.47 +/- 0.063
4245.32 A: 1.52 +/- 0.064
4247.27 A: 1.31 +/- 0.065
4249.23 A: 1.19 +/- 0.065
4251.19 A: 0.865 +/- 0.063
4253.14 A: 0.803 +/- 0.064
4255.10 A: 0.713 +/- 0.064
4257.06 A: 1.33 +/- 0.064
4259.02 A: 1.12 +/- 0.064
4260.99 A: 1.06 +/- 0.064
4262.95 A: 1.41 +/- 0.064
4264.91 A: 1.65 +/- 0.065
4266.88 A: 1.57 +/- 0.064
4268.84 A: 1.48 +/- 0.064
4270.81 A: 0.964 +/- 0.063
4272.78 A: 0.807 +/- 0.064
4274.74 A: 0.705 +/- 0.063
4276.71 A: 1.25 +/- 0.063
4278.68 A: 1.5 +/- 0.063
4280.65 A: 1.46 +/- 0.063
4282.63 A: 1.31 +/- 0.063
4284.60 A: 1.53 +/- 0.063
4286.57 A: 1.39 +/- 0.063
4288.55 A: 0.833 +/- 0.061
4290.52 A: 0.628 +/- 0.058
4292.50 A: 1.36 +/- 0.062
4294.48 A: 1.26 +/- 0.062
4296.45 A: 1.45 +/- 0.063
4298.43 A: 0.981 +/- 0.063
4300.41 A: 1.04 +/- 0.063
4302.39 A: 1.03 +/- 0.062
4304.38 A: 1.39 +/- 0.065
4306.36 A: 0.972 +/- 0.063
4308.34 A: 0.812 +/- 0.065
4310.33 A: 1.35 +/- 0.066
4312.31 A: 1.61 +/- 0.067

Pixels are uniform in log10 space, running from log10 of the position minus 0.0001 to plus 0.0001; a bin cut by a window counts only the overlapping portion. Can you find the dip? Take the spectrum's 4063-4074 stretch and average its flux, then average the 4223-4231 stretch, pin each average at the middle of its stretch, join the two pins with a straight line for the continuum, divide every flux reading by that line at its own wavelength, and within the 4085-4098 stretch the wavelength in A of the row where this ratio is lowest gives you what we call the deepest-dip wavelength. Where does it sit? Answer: 4097.42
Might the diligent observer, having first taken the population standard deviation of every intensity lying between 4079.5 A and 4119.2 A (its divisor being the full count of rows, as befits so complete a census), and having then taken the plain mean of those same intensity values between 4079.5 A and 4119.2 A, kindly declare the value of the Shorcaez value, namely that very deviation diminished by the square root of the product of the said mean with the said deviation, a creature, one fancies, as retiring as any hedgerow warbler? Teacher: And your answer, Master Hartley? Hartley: -0.312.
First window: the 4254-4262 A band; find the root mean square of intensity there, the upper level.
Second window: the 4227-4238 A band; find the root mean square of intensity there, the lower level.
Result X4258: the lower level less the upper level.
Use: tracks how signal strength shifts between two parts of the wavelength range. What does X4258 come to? -0.15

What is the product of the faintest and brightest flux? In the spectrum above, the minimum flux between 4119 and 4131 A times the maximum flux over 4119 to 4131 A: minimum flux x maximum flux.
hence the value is 2.0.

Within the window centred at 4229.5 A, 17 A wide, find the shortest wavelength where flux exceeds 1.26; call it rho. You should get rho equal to 4237.50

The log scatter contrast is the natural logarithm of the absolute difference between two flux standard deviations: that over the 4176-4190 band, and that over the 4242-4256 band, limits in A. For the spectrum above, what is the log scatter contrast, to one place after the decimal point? -2.0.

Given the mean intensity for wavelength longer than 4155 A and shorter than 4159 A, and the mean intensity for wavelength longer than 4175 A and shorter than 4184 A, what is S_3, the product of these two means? 1.9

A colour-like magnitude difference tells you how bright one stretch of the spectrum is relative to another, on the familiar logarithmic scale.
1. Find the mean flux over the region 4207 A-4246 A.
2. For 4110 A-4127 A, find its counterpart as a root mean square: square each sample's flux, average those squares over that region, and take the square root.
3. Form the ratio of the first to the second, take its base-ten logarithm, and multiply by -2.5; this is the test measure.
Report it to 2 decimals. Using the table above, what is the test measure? 0.21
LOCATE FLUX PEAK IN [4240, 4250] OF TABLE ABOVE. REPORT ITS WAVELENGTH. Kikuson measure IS 4245.32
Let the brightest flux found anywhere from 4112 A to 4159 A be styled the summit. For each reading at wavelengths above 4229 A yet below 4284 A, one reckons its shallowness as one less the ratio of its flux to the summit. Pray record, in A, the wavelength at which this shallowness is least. 4264.91 A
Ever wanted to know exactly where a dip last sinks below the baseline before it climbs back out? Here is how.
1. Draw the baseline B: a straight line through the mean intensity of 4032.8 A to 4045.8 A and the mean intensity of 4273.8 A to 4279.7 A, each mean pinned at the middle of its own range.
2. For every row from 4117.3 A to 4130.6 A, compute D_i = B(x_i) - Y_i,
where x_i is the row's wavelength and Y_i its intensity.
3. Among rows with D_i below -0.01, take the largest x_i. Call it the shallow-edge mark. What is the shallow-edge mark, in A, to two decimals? 4129.62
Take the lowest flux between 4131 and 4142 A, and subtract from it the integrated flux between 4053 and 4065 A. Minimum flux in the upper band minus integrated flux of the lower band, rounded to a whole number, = -11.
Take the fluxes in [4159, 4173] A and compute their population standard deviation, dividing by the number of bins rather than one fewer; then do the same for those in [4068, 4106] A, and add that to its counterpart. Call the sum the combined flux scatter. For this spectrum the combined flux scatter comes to 0.43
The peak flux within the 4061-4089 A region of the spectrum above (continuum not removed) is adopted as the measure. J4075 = 1.64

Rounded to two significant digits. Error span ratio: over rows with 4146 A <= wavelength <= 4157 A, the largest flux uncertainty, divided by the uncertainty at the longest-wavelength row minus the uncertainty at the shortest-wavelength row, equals 25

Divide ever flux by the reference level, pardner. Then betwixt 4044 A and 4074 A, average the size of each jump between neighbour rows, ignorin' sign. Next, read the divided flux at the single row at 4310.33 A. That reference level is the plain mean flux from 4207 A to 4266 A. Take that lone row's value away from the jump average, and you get -1.03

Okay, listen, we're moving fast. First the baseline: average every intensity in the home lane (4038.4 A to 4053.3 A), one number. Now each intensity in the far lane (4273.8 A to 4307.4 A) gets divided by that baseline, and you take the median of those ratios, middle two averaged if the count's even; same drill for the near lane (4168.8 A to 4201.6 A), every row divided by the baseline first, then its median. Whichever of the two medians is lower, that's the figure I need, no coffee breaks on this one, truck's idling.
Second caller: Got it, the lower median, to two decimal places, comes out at 1.20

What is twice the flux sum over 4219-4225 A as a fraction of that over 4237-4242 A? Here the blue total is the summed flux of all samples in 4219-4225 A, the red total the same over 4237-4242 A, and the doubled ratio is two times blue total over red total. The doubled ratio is 1.4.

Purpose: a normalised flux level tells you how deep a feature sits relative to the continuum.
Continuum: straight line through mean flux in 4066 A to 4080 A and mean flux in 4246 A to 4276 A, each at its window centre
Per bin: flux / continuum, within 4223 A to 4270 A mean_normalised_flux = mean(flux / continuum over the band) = 0.96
